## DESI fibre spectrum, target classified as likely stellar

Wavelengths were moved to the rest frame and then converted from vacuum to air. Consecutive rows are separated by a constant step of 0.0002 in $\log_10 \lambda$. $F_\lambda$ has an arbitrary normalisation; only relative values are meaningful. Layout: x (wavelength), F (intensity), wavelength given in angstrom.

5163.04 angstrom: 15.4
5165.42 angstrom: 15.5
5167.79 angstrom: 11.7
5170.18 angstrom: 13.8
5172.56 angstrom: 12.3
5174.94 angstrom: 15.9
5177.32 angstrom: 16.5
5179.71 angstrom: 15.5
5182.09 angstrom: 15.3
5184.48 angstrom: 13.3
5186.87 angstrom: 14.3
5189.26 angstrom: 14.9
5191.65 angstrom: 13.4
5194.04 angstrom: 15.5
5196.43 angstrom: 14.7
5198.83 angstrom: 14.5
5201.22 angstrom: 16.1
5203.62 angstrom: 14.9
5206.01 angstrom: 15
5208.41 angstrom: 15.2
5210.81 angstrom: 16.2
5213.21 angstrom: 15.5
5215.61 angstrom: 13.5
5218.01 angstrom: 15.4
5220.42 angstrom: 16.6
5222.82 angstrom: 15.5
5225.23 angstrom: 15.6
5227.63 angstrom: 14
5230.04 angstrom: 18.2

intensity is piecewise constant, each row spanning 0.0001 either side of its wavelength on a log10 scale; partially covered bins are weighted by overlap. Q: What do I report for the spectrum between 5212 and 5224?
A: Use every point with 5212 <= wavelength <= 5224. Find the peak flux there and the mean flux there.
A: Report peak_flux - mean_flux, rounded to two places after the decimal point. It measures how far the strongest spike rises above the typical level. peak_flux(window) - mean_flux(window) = 1.30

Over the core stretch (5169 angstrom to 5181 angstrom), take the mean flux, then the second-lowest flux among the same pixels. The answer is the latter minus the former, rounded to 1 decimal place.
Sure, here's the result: -1.0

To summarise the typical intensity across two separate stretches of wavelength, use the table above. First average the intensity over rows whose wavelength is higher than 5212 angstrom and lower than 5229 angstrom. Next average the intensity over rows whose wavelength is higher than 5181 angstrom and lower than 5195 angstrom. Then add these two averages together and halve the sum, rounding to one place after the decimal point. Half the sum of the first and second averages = 14.8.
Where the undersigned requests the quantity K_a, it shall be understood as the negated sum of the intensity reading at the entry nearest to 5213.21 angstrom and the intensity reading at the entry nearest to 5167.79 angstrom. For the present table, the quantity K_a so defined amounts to -27.2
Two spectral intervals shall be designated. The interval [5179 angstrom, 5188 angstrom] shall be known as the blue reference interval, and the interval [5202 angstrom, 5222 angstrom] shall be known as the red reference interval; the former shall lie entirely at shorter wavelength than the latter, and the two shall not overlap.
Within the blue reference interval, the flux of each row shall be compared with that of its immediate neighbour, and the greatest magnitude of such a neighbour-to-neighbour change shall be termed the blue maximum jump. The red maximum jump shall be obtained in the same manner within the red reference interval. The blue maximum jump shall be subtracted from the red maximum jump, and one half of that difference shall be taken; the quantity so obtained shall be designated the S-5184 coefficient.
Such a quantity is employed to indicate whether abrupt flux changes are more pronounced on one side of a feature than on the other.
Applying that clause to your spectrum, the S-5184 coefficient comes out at 0.00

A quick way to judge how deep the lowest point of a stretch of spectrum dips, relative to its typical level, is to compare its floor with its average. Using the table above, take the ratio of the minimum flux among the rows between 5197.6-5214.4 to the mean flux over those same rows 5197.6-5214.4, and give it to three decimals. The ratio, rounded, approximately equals 0.945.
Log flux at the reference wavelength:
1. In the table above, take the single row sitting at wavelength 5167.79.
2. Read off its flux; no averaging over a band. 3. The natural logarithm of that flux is 2.46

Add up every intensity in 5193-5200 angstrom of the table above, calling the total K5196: 44.7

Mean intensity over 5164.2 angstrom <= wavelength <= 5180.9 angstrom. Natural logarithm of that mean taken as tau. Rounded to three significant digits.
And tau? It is 2.67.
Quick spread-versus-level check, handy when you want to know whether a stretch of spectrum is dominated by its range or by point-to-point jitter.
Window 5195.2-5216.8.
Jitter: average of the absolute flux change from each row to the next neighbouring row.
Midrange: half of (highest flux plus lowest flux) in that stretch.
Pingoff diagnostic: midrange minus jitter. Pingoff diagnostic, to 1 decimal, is 14.0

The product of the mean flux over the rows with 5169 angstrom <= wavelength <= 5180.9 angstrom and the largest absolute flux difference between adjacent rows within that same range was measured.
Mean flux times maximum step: 53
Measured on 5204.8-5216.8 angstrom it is 30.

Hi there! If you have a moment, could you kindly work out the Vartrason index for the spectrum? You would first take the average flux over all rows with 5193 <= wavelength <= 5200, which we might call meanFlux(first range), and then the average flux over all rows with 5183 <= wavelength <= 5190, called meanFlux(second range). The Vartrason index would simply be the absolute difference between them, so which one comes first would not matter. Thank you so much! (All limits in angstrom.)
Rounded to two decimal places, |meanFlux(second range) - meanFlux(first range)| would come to 0.73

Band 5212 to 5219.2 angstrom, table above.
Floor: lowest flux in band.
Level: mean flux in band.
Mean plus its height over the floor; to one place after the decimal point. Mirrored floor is 16.1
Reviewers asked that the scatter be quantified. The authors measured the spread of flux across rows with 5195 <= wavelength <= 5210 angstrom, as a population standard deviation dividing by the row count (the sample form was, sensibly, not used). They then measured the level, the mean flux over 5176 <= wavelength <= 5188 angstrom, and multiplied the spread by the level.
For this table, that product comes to 7.7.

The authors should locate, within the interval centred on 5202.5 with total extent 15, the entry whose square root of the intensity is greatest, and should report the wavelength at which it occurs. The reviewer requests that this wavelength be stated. 5201.22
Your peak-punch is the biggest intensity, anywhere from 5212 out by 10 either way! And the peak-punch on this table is 16.6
